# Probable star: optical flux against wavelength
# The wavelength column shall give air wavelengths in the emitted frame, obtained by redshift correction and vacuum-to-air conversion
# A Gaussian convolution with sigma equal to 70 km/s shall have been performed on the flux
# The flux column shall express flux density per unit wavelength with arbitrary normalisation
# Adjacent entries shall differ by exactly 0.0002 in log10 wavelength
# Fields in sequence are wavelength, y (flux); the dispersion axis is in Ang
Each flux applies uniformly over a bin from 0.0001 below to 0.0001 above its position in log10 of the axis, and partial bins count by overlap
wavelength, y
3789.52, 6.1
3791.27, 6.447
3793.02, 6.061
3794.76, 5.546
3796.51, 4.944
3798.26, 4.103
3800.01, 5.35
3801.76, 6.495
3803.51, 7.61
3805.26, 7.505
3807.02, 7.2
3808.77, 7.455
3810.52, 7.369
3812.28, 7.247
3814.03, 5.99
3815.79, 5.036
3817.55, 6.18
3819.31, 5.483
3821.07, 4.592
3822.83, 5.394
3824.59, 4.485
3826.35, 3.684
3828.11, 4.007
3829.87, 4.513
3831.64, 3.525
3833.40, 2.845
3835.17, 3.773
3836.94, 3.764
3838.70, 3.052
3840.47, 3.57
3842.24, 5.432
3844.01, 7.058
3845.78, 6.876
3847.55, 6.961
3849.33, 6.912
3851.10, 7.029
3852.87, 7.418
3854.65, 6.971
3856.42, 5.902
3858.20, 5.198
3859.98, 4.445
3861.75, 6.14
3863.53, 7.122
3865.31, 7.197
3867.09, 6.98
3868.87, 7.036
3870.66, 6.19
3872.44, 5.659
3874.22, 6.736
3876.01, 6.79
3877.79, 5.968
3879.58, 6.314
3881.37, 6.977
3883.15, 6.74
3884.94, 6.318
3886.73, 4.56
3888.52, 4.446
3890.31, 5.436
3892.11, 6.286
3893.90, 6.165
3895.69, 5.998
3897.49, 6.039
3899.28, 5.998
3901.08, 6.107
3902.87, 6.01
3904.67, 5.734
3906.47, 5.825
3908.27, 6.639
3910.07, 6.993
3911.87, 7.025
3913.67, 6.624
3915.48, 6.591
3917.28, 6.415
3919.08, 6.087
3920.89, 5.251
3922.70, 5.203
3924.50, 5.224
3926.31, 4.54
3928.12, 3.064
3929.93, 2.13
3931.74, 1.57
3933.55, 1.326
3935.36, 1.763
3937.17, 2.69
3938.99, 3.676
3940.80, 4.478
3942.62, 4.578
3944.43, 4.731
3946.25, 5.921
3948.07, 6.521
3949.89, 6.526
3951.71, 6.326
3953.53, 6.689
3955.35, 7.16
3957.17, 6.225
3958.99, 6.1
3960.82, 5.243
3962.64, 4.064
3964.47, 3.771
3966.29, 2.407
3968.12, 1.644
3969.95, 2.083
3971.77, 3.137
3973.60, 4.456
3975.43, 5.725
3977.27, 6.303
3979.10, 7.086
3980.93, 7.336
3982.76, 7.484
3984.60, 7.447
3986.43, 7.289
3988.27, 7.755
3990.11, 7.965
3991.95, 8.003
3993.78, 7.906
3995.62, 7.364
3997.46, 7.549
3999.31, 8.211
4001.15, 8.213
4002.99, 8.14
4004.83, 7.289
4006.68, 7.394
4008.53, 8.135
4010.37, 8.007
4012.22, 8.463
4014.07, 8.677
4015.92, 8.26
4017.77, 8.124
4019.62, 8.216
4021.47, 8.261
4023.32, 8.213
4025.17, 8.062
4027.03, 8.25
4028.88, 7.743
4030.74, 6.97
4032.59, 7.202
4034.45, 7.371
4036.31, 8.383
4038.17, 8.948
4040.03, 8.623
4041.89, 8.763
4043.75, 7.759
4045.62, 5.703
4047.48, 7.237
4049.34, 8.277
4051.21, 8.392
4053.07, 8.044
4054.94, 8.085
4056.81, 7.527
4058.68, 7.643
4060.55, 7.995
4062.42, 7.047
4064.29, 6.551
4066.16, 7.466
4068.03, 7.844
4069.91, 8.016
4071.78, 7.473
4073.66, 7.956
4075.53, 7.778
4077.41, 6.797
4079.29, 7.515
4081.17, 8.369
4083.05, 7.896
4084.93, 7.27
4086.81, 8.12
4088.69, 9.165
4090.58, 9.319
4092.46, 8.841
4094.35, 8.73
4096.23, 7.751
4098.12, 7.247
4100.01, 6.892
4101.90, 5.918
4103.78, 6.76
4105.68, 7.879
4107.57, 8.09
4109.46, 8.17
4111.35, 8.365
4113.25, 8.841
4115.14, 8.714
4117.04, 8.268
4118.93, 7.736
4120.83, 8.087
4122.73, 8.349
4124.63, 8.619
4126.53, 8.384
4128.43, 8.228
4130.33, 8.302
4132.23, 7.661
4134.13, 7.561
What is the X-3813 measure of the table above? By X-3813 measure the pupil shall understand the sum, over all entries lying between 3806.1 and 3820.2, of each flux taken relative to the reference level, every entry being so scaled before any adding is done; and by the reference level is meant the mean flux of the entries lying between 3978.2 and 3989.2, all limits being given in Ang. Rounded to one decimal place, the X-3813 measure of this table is 7.0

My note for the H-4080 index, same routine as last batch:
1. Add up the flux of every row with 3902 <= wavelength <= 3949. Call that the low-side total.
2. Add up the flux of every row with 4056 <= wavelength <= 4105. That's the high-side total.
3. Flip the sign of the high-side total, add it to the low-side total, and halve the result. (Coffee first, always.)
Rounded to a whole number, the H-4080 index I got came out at -37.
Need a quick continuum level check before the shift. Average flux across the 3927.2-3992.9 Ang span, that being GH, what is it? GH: 5.0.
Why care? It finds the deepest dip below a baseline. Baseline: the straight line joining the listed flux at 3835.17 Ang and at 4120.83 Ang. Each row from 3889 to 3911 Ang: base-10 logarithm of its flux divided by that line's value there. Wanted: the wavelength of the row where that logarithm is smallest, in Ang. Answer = 3890.31 Ang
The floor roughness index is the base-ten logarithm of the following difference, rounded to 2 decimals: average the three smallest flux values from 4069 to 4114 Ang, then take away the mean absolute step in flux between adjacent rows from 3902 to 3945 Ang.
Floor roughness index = 0.78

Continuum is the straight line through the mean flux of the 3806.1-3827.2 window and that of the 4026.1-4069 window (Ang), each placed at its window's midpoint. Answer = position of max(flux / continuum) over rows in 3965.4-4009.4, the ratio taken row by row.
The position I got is 3999.31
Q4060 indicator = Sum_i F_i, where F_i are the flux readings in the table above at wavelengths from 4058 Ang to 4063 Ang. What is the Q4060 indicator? 23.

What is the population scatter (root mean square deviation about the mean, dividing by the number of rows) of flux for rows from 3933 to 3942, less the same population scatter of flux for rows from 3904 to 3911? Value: 0.6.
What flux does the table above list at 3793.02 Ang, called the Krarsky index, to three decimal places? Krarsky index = 6.061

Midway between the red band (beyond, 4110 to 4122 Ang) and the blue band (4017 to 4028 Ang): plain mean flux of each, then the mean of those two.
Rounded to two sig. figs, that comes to 8.3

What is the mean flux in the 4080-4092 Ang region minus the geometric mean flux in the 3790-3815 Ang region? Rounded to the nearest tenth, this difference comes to 2.1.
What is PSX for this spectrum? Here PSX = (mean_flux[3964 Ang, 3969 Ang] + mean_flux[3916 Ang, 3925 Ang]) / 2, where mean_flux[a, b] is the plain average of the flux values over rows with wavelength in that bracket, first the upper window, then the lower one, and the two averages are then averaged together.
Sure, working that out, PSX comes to 4.1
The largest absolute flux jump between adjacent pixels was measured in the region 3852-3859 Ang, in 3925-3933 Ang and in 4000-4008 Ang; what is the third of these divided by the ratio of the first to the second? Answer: 1.2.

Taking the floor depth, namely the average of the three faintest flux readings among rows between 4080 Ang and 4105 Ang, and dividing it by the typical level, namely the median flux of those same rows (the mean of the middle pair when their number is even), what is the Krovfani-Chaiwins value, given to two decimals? 0.83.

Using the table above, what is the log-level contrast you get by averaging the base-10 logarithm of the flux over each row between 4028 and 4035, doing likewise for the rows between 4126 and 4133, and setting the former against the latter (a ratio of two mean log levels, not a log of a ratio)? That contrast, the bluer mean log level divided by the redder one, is 0.95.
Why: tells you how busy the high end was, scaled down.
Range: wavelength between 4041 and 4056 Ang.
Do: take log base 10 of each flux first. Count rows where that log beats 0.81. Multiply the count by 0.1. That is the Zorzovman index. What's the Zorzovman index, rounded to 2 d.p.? 0.70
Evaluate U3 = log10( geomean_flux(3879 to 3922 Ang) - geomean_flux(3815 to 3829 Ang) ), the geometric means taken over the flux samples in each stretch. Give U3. 0.10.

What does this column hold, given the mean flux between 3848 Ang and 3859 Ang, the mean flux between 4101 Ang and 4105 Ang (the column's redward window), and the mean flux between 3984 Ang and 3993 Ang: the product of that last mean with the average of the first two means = 50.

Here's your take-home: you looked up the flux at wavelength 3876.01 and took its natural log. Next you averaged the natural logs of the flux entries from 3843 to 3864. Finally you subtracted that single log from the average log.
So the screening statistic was -0.1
